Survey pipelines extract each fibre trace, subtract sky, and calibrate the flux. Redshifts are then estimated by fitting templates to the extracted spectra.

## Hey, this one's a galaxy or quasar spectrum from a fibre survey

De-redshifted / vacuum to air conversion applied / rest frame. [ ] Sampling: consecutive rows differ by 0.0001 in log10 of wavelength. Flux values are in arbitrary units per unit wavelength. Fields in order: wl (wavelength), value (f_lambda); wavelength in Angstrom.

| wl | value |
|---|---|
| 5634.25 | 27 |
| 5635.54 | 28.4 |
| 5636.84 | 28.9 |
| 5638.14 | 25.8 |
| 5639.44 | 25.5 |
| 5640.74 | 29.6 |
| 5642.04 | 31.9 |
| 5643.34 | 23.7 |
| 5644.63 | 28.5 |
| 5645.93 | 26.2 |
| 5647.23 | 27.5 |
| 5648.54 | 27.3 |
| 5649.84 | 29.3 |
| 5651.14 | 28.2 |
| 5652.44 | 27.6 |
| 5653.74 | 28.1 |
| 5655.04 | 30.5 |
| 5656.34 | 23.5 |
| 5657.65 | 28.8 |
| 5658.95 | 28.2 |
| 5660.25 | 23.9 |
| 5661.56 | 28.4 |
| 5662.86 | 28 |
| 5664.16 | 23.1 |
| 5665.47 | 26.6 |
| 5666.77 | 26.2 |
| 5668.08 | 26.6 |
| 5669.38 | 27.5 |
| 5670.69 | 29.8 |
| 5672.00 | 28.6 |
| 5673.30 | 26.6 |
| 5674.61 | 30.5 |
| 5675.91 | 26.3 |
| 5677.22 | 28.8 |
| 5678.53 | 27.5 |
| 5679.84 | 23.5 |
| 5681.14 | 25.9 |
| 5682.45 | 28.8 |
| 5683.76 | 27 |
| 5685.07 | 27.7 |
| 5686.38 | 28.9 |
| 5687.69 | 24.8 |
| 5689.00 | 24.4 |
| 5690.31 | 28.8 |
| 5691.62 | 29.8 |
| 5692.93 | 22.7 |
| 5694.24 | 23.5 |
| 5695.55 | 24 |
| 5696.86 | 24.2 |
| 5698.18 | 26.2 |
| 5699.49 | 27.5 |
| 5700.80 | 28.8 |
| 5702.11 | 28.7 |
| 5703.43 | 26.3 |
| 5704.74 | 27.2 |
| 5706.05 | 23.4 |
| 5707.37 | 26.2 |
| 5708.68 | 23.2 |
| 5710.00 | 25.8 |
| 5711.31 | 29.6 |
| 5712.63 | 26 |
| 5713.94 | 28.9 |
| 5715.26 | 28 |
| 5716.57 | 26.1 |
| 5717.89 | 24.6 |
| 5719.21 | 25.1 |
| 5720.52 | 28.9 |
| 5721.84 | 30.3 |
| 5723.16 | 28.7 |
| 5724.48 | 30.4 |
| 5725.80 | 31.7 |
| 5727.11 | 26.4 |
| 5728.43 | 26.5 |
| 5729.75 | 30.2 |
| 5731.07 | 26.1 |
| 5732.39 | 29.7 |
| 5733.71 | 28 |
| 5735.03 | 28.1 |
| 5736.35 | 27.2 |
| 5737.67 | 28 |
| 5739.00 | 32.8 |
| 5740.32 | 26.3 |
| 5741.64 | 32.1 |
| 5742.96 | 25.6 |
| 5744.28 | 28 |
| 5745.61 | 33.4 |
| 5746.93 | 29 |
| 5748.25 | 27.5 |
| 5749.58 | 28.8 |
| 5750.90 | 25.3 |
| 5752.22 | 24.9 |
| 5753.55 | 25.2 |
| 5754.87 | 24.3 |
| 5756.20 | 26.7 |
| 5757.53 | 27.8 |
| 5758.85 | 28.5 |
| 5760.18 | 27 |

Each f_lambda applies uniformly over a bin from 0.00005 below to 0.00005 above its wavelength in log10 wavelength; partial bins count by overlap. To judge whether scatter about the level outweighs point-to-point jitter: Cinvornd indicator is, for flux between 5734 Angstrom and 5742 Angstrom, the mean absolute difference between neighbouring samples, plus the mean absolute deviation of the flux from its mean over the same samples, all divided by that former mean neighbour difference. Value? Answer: 1.6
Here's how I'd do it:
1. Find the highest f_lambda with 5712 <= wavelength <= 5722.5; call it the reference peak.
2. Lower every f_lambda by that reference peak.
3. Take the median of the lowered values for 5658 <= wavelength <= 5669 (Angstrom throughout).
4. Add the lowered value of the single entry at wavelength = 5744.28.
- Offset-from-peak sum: -6.0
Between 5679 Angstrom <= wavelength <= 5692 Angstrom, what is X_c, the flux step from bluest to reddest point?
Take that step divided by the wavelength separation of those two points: 0.5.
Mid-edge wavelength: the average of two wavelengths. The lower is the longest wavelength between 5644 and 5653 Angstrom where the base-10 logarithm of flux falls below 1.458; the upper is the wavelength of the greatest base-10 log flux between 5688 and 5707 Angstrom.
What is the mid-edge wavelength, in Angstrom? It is 5672.0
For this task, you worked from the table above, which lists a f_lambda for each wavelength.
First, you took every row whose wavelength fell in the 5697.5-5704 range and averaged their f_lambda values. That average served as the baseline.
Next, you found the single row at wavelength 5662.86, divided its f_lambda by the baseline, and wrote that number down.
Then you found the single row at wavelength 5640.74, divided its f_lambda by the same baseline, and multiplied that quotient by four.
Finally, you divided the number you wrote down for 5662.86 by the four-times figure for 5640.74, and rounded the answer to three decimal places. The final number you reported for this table 0.236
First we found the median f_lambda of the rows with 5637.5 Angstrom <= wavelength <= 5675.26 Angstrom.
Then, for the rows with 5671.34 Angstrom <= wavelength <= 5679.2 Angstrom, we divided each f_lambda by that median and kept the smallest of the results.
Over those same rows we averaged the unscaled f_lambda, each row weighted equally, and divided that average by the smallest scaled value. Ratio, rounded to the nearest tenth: 29.4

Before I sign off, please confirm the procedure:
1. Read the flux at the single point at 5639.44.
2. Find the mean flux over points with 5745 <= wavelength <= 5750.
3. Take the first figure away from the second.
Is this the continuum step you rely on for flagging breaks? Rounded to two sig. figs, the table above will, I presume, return 4.2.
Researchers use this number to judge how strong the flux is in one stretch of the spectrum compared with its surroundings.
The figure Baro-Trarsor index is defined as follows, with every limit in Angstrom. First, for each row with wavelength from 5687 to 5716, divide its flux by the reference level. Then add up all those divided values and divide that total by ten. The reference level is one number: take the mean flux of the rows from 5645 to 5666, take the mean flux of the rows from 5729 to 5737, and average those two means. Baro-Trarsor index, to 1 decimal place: 2.1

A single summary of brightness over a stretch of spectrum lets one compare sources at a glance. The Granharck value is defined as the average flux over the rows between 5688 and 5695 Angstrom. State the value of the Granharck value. 25.8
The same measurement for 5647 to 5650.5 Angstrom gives 28.0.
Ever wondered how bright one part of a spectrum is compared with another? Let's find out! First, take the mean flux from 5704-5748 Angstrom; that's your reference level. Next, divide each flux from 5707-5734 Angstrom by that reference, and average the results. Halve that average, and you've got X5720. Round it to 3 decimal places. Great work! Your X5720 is 0.495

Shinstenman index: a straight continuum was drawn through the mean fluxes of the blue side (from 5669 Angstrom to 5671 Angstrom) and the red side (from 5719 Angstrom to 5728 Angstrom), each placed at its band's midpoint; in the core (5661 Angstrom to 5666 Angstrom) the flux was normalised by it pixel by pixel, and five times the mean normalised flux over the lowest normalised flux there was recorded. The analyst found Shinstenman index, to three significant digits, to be 5.74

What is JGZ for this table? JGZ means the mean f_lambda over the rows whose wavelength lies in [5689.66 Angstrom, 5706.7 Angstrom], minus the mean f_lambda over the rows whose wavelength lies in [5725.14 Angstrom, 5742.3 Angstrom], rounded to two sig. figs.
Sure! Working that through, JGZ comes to -2.5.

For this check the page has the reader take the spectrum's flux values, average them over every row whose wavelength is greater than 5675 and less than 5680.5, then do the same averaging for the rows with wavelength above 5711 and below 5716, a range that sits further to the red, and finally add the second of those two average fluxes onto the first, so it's 55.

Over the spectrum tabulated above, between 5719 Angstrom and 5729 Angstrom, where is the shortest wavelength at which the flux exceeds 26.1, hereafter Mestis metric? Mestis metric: 5720.52 Angstrom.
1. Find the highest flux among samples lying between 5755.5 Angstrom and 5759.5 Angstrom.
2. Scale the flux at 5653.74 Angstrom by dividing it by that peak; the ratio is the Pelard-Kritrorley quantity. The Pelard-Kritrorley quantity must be 0.99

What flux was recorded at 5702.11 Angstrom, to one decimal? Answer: 28.7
